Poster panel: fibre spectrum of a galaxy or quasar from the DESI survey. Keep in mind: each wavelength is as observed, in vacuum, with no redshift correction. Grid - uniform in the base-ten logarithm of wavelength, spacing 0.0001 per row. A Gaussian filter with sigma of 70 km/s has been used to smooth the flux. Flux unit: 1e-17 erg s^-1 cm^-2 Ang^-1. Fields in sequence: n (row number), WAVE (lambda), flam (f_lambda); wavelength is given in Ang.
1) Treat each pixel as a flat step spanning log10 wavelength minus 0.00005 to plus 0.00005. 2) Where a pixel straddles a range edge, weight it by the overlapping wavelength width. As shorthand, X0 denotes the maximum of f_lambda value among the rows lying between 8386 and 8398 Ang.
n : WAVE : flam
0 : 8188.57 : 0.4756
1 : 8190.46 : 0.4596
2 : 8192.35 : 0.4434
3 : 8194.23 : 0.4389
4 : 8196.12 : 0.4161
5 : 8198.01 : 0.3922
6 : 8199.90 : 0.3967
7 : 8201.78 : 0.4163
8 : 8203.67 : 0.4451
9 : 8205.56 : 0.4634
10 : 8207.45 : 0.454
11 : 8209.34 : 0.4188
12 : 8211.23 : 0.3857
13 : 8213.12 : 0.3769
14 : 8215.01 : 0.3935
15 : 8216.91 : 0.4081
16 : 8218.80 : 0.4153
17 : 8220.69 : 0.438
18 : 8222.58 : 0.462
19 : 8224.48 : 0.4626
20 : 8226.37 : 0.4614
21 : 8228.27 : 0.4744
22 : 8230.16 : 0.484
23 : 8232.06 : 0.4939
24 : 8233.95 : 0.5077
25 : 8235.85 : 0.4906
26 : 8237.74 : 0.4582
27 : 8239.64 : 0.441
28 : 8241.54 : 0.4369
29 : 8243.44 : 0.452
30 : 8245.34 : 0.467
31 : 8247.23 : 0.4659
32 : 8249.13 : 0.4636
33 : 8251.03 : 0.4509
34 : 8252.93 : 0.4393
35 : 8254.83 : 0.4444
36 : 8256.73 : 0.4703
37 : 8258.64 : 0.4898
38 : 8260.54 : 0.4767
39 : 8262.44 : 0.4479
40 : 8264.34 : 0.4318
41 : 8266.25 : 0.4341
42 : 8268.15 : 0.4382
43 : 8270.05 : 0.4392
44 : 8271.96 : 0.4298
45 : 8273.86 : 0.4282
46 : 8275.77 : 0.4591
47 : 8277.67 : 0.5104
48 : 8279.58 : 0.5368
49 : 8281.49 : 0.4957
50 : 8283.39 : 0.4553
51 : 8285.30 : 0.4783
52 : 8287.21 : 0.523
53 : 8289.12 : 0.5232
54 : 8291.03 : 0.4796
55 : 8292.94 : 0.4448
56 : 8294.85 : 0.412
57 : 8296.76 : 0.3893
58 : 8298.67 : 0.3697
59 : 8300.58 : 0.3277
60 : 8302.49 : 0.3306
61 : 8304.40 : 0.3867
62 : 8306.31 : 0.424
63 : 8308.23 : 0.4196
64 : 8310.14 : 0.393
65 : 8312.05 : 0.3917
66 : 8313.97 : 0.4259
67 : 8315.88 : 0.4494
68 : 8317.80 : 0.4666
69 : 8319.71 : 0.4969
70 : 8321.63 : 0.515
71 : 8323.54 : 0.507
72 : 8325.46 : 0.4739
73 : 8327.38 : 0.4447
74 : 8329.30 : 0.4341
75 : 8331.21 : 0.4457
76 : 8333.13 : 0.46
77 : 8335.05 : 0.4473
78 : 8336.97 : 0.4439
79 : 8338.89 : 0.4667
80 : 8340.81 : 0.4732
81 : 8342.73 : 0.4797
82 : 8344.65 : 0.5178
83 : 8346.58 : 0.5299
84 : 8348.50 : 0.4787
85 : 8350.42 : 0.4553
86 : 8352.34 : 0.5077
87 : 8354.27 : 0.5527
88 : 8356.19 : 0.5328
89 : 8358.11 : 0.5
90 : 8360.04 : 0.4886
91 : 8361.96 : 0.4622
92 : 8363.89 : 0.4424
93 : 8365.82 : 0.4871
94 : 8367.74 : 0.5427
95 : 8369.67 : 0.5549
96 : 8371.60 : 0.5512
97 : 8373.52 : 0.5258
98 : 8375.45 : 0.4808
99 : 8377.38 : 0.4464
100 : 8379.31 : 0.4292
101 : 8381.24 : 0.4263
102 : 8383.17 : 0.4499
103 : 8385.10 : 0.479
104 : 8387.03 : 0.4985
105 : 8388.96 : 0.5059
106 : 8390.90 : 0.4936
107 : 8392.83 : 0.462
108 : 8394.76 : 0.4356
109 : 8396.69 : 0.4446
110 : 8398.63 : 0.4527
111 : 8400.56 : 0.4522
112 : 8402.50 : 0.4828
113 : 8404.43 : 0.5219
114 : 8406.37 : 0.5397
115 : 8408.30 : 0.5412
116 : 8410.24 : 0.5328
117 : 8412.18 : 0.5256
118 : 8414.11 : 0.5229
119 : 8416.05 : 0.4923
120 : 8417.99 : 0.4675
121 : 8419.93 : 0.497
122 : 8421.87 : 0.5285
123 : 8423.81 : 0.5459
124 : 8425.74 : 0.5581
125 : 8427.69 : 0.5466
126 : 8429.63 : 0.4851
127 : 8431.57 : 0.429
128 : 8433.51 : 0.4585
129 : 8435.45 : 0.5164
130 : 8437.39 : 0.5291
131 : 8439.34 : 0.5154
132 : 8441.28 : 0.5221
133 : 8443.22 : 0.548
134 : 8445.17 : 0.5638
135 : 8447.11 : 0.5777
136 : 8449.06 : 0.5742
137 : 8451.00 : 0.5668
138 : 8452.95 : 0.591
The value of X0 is 0.5059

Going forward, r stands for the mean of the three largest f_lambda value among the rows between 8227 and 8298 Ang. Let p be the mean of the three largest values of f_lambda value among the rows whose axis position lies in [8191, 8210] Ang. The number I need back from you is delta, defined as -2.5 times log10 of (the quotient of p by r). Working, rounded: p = 0.45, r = 0.53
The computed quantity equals 0.16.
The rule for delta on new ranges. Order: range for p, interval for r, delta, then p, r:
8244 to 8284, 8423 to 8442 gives 0.07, 0.51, 0.55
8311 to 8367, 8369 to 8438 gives 0.03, 0.54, 0.55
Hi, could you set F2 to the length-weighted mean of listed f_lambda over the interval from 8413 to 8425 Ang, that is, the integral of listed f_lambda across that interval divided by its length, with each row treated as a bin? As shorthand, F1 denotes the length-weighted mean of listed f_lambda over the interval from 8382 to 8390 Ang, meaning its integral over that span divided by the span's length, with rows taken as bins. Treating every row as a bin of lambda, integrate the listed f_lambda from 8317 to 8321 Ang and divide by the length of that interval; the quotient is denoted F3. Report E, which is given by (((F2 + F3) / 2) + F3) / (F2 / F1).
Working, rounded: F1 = 0.48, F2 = 0.51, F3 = 0.49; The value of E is 0.93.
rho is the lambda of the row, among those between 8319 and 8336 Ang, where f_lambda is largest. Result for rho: 8321.63 Ang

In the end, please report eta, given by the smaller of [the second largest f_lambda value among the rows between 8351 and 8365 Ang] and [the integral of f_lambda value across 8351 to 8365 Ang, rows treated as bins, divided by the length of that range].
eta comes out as 0.50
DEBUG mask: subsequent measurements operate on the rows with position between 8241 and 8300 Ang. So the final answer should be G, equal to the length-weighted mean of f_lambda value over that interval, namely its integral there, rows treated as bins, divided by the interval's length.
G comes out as 0.46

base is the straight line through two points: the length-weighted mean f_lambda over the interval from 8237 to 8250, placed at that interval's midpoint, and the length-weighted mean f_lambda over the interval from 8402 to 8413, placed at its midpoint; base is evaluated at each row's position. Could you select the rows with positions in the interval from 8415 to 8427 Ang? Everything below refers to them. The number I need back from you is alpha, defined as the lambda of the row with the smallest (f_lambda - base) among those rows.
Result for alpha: 8417.99 Ang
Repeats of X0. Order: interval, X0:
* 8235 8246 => 0.4906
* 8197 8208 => 0.4634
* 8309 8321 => 0.4969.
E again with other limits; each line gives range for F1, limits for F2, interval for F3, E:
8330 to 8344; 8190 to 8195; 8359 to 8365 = 0.95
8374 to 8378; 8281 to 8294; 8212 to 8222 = 0.83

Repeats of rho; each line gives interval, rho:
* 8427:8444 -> 8443.22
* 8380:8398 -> 8388.96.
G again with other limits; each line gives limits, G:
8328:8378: 0.49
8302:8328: 0.44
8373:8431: 0.49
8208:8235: 0.44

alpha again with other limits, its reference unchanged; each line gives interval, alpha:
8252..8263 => 8252.93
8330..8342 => 8336.97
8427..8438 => 8431.57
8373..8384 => 8381.24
